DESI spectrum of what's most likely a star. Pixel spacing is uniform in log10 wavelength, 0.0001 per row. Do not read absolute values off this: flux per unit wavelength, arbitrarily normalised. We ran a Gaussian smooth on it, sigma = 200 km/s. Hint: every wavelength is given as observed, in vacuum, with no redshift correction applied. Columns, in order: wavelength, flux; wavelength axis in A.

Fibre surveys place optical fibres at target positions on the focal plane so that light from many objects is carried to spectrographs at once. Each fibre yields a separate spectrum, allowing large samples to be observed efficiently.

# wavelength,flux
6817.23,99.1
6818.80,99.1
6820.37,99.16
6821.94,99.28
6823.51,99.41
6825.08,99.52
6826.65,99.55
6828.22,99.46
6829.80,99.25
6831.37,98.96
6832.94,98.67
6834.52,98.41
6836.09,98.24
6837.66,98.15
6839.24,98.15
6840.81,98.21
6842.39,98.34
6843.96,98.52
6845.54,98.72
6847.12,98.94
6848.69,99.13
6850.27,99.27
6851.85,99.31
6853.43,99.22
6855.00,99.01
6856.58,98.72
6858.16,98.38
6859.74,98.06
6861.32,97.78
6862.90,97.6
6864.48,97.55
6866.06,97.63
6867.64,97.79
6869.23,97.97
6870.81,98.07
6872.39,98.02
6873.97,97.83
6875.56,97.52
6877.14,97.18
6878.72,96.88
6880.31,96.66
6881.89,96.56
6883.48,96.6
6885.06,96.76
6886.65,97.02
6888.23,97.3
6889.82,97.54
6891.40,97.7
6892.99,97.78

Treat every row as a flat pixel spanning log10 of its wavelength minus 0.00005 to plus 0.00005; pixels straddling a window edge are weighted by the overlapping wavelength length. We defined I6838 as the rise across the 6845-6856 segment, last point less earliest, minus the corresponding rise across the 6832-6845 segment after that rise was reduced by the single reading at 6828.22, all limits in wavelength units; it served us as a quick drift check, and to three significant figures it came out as 99.9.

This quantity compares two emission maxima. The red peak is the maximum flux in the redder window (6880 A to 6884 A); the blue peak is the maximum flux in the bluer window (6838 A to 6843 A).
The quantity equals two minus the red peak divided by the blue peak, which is 1.02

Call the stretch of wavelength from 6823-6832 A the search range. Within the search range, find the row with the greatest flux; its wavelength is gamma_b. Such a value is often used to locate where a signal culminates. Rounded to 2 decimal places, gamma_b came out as 6826.65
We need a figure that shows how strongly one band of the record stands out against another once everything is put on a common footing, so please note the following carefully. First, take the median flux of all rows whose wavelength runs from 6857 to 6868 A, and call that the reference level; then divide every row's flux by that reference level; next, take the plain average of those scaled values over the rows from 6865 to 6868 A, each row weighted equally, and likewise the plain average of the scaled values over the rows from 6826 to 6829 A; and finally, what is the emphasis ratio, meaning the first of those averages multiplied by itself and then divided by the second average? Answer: 0.98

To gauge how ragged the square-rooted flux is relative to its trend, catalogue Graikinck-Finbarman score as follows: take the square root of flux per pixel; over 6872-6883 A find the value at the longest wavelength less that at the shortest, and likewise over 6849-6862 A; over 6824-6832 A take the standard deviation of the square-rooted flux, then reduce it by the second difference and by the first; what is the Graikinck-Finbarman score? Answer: 0.16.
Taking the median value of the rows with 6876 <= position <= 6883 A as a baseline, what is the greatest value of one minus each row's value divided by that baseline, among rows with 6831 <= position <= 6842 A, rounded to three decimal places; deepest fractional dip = -0.014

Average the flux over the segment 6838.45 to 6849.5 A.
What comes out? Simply 98.6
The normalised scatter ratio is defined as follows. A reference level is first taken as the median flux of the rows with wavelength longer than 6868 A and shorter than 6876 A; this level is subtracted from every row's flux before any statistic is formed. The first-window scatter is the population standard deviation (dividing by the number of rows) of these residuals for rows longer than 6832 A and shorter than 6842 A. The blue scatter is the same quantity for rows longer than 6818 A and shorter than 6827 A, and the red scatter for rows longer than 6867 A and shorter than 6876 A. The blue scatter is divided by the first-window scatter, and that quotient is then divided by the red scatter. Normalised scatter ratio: 5.0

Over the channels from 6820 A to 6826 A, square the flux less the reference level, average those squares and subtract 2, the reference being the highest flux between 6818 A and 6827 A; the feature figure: -1.9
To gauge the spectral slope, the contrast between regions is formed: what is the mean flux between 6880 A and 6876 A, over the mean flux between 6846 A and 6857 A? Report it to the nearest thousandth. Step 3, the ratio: 0.979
